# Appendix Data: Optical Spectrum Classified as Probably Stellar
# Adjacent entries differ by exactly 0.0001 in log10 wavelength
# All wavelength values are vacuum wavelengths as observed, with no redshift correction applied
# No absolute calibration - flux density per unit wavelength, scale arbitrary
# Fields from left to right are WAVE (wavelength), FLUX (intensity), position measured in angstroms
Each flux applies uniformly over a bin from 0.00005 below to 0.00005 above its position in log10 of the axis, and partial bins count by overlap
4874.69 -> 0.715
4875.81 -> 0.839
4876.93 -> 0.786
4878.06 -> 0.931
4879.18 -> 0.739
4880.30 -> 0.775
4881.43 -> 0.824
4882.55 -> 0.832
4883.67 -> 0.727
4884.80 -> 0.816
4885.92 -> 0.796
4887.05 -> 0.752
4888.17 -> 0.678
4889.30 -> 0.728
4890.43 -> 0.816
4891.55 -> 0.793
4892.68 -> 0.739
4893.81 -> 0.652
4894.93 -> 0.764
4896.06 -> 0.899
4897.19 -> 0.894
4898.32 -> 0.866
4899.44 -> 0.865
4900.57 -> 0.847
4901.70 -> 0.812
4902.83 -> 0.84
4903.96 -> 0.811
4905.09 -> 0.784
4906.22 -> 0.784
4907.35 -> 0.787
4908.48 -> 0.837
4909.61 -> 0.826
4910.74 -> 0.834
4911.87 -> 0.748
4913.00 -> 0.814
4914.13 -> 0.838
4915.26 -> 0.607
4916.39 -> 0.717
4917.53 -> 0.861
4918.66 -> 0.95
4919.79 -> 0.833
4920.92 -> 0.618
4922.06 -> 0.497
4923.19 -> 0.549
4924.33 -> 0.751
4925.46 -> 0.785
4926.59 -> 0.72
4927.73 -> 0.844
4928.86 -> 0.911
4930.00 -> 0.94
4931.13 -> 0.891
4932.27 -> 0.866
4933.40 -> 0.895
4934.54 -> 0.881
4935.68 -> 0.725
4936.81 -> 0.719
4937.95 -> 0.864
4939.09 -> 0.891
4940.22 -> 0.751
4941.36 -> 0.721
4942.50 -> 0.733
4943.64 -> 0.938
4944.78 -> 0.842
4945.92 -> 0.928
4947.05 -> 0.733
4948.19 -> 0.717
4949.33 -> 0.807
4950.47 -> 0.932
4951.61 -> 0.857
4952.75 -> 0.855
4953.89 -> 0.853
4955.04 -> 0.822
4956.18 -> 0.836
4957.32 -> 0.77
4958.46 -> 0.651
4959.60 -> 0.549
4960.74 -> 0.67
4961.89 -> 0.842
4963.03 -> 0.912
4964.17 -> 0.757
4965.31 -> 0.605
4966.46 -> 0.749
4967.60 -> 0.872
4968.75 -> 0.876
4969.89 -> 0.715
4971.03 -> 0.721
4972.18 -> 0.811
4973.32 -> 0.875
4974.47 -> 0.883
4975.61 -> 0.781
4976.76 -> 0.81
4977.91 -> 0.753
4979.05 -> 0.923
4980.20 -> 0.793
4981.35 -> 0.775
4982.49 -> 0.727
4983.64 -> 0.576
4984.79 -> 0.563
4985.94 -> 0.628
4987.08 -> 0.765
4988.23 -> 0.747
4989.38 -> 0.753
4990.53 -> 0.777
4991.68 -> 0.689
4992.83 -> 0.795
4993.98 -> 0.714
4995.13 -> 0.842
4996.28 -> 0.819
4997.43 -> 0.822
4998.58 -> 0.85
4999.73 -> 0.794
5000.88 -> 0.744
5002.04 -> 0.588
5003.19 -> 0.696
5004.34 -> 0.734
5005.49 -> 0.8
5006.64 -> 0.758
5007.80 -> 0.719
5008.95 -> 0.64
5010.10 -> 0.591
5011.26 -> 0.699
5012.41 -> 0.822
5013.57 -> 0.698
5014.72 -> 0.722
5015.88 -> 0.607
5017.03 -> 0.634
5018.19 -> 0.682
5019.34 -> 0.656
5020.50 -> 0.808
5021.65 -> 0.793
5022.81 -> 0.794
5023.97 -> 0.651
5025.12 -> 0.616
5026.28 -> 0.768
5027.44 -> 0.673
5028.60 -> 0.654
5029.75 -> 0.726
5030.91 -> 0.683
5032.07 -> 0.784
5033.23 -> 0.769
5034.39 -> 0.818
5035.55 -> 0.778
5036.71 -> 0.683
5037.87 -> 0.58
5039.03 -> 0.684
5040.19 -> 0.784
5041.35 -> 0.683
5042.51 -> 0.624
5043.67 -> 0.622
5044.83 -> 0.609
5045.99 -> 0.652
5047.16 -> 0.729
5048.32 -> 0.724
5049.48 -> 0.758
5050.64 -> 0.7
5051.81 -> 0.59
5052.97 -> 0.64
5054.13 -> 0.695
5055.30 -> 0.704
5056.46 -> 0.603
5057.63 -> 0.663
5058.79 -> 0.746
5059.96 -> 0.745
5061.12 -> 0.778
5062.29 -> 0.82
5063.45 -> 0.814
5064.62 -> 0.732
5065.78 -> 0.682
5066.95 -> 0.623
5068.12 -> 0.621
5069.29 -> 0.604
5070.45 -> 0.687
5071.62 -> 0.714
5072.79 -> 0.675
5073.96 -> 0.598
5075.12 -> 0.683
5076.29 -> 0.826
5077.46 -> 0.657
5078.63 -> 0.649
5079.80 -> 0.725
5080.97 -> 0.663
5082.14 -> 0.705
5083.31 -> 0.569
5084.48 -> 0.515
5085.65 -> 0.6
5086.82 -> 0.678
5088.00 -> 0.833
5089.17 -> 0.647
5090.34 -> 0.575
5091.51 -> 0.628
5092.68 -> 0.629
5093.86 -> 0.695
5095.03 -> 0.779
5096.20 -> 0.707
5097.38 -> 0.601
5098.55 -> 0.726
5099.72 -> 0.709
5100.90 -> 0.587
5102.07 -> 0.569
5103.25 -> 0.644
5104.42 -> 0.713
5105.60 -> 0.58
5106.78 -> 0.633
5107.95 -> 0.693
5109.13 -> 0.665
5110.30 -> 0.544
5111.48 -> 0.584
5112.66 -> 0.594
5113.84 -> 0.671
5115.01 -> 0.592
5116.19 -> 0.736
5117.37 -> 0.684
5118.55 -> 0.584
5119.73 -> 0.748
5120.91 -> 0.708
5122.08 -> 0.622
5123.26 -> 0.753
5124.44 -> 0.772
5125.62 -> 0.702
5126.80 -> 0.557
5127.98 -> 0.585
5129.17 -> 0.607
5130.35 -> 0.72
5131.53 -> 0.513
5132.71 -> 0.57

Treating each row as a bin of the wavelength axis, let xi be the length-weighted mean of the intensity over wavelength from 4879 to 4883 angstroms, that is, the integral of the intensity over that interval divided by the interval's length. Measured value 0.80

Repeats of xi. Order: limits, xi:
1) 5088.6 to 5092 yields 0.62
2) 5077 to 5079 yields 0.65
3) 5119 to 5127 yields 0.70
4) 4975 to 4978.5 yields 0.78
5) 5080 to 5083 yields 0.68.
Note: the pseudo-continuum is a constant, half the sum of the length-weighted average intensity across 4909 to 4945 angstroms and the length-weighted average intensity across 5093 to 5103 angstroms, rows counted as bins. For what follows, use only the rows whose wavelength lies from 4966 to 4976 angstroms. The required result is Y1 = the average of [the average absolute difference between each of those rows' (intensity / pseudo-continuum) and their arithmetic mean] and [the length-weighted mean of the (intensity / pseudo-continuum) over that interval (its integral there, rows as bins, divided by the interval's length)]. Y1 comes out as 0.60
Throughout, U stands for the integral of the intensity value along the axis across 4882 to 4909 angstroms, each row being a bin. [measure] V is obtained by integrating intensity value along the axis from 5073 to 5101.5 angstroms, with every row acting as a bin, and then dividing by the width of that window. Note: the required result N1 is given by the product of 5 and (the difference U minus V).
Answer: 104.2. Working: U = 21.5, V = 0.67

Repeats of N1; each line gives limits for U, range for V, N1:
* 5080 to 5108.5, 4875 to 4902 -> 89.2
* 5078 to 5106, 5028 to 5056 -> 88.3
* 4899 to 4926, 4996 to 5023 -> 100.9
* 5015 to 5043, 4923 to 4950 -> 94.8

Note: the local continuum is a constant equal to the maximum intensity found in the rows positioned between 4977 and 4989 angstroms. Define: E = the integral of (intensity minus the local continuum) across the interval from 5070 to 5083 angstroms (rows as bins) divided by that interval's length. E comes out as -0.24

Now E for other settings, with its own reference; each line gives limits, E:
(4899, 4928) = -0.15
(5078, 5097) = -0.26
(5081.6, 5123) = -0.27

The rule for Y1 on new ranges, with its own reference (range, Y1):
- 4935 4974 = 0.60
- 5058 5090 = 0.51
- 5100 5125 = 0.49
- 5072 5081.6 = 0.50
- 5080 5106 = 0.49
